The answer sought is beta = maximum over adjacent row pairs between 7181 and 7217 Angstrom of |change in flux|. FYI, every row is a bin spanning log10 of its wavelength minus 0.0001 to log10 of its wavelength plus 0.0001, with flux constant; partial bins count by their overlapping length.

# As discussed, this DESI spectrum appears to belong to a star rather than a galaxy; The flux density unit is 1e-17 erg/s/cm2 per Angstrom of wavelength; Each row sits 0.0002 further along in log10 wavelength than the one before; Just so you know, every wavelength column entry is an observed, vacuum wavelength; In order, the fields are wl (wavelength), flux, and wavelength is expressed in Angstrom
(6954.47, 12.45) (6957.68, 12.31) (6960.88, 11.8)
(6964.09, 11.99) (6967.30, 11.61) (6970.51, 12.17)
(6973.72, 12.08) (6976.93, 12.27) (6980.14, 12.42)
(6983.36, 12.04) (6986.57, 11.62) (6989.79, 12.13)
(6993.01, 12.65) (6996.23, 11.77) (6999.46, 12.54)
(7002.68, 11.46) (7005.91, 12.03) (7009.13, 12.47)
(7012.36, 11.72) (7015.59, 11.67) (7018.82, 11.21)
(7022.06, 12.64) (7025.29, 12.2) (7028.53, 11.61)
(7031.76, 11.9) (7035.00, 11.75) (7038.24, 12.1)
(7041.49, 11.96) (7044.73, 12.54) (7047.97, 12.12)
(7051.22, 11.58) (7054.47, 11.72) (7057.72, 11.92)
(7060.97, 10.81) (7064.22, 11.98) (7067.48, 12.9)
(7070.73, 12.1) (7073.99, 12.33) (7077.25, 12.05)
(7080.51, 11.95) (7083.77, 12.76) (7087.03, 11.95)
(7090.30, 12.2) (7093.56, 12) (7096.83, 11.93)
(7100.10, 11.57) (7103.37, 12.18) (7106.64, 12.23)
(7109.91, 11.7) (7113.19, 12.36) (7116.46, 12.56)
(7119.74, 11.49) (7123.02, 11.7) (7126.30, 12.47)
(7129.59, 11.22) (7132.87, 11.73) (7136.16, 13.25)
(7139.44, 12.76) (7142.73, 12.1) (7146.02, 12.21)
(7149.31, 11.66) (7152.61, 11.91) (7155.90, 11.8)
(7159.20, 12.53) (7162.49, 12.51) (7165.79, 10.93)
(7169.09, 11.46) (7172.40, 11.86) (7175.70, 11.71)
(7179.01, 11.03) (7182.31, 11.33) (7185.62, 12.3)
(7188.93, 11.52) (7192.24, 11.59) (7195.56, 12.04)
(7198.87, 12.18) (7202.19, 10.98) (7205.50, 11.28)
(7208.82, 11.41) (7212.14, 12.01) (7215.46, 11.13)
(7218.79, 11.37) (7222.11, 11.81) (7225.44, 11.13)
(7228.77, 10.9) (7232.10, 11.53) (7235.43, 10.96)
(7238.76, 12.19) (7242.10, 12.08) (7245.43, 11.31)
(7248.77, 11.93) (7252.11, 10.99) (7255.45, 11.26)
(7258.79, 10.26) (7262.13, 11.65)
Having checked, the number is 1.20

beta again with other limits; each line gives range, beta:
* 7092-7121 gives 1.07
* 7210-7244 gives 1.23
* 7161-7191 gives 1.58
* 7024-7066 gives 1.17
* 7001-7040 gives 1.43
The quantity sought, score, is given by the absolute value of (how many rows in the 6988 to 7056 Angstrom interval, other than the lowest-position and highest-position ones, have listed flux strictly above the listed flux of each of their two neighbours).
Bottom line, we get 7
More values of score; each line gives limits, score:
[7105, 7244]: 13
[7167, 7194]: 2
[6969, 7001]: 2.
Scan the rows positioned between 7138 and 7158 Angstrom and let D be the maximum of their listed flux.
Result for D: 12.76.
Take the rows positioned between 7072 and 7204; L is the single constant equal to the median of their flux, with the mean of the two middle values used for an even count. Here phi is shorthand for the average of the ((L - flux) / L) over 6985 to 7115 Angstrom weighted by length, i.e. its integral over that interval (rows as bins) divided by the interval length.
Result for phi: -0.005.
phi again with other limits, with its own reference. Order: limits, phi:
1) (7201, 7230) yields 0.050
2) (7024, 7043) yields 0.003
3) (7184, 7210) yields 0.024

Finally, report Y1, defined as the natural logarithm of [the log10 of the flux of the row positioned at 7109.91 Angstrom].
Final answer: 0.066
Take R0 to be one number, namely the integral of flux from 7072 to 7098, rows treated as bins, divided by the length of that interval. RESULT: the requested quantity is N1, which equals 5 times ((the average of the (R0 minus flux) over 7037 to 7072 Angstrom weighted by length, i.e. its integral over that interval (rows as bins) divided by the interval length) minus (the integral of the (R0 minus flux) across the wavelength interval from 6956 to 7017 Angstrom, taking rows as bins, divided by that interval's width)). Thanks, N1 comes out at 0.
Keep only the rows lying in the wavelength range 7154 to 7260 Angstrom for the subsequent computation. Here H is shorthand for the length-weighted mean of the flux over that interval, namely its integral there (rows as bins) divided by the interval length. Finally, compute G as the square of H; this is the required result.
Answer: 133.3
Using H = 11.5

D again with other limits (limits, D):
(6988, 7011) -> 12.65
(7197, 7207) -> 12.18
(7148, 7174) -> 12.53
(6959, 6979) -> 12.27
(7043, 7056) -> 12.54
